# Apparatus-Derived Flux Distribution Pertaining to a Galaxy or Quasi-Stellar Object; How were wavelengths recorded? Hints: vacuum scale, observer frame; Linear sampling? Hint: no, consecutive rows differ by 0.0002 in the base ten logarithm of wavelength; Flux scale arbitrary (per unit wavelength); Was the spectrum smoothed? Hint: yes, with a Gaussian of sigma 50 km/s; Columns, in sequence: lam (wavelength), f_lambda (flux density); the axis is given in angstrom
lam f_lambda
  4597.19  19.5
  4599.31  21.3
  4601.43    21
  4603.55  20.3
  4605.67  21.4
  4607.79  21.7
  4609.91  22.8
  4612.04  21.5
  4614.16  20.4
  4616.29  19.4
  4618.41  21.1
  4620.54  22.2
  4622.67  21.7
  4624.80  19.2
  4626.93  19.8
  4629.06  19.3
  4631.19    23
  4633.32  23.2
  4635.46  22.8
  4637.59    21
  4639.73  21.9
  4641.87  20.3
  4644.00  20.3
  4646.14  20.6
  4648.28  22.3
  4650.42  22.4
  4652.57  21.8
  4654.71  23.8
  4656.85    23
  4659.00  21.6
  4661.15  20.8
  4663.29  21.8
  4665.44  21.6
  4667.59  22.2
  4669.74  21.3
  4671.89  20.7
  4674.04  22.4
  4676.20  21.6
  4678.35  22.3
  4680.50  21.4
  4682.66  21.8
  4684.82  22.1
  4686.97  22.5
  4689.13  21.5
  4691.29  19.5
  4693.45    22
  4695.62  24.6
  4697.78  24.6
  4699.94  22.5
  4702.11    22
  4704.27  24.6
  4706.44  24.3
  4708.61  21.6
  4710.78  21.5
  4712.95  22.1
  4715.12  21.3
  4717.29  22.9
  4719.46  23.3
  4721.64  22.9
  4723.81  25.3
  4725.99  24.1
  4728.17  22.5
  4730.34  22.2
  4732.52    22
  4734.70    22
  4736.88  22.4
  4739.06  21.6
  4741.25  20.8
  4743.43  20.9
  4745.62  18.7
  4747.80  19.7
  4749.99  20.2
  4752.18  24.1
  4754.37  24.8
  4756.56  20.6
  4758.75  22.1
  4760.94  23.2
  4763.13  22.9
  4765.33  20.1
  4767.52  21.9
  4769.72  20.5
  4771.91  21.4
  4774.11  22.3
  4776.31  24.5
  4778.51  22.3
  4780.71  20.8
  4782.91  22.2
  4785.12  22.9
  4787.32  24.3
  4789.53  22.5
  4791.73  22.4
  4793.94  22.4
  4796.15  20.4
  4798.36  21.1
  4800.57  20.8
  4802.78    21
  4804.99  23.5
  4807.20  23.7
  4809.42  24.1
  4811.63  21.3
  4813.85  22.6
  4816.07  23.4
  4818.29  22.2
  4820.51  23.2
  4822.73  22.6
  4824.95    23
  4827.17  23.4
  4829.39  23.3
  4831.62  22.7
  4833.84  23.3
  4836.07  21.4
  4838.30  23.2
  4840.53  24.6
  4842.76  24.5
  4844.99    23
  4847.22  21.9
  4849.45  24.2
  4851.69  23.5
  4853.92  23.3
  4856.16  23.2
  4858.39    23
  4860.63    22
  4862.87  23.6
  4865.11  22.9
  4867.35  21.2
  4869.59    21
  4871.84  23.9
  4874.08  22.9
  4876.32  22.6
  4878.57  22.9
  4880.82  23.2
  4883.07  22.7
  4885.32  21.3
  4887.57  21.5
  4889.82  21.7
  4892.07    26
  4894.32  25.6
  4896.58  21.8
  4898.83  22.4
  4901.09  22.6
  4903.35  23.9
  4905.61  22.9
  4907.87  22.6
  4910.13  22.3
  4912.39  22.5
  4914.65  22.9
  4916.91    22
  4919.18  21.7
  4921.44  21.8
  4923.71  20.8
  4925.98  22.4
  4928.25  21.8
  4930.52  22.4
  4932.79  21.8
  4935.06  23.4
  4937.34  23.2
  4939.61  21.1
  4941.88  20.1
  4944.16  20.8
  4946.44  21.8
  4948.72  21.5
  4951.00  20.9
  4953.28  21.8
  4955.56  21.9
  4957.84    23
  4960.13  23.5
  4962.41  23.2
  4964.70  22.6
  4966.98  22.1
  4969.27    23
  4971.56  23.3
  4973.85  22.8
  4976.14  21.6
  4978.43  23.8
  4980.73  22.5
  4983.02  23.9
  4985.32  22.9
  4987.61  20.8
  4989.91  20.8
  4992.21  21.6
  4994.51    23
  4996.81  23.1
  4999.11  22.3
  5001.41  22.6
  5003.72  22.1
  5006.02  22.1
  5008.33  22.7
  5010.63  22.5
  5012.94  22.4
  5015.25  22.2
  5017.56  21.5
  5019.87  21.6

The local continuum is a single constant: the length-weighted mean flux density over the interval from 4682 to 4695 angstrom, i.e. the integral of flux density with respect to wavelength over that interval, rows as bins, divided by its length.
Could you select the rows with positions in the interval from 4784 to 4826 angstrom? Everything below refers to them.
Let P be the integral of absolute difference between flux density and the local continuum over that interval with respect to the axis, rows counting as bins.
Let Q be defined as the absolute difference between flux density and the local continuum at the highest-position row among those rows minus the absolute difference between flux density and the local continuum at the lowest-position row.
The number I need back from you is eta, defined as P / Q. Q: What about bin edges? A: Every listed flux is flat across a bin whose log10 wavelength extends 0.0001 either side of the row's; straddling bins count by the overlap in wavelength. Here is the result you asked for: 514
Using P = 51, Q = 0.1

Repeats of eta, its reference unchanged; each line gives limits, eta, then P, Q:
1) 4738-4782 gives 72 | 57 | 0.8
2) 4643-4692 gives 41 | 33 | 0.8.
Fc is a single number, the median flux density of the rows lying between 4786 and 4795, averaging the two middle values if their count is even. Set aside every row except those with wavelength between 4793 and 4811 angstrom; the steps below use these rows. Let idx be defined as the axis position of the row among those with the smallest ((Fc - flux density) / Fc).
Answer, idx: 4809.42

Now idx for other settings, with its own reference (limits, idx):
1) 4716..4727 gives 4723.81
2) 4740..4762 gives 4754.37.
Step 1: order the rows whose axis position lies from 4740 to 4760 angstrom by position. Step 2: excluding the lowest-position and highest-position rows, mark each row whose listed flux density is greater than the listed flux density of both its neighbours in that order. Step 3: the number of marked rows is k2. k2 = 2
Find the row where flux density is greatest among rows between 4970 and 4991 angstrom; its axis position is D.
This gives 4983.02 angstrom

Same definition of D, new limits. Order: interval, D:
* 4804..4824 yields 4809.42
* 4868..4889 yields 4871.84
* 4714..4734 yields 4723.81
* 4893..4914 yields 4894.32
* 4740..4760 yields 4754.37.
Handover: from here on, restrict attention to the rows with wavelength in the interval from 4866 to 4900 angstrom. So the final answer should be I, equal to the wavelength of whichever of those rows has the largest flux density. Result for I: 4892.07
